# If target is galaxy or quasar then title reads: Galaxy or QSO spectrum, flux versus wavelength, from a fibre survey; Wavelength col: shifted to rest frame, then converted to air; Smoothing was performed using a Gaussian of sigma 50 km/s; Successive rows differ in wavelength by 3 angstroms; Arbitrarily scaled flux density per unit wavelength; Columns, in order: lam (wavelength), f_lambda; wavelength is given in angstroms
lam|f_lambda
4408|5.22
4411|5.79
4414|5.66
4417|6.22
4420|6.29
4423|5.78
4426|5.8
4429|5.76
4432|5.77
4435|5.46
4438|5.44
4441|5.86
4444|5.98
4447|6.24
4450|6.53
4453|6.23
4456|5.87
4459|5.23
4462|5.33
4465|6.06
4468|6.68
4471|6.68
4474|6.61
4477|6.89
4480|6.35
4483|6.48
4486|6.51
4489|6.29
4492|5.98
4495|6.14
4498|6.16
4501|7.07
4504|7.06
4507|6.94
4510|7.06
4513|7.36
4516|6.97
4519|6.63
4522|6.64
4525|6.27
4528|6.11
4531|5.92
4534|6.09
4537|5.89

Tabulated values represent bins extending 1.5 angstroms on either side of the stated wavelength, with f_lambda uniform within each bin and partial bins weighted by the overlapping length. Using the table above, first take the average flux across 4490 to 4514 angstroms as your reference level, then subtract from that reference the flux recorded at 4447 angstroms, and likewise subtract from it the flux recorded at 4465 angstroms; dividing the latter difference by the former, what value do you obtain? 1.4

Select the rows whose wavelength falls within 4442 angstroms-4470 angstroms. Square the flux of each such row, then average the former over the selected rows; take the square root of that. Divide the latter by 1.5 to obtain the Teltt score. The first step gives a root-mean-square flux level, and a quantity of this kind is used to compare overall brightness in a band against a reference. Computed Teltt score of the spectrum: 4.02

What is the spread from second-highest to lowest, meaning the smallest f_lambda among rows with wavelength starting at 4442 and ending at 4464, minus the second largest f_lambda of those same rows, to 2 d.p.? -1.01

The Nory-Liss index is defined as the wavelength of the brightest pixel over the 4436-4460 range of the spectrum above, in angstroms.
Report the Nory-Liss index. 4450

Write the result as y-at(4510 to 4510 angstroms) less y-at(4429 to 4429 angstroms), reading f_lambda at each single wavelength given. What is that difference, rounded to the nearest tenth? 1.3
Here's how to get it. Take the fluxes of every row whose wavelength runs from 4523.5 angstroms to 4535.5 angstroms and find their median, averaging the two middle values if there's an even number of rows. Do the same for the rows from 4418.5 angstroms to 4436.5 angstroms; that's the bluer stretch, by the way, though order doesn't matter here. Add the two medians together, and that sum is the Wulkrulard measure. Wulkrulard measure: 11.9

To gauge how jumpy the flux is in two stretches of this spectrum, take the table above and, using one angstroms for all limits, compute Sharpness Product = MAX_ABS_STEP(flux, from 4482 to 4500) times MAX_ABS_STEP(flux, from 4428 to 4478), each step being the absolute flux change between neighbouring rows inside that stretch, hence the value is 0.23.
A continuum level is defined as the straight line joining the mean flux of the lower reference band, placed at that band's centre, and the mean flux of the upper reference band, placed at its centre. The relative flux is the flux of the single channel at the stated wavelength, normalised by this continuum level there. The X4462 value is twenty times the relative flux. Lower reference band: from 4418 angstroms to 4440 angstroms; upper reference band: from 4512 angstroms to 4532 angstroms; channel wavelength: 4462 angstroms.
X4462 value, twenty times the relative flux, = 17.6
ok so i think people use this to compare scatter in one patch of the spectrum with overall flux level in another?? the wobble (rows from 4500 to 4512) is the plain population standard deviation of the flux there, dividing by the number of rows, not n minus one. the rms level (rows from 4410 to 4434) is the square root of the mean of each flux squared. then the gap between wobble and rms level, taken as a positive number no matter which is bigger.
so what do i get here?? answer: 5.83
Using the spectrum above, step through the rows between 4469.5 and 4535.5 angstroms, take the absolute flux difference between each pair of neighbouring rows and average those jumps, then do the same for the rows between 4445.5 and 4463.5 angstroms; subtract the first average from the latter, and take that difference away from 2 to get 1.89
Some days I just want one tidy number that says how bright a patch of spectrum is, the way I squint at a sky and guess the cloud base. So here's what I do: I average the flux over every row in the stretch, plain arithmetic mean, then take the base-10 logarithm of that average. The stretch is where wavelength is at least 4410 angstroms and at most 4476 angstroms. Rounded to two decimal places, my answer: 0.78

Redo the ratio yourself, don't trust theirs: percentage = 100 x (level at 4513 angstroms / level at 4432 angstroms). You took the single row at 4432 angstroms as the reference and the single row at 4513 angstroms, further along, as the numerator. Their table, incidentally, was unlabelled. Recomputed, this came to 128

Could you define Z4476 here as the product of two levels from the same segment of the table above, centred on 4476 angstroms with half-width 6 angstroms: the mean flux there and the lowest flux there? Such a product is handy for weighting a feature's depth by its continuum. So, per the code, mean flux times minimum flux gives 42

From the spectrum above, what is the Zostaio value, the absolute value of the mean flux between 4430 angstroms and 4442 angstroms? 5.6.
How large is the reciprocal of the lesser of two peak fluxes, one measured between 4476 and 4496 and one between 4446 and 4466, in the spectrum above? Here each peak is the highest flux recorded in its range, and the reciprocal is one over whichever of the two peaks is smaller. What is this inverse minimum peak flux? 0.153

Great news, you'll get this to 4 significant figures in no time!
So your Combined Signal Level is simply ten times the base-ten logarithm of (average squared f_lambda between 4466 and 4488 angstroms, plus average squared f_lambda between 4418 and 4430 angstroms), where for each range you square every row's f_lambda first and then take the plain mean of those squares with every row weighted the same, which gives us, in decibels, 18.95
